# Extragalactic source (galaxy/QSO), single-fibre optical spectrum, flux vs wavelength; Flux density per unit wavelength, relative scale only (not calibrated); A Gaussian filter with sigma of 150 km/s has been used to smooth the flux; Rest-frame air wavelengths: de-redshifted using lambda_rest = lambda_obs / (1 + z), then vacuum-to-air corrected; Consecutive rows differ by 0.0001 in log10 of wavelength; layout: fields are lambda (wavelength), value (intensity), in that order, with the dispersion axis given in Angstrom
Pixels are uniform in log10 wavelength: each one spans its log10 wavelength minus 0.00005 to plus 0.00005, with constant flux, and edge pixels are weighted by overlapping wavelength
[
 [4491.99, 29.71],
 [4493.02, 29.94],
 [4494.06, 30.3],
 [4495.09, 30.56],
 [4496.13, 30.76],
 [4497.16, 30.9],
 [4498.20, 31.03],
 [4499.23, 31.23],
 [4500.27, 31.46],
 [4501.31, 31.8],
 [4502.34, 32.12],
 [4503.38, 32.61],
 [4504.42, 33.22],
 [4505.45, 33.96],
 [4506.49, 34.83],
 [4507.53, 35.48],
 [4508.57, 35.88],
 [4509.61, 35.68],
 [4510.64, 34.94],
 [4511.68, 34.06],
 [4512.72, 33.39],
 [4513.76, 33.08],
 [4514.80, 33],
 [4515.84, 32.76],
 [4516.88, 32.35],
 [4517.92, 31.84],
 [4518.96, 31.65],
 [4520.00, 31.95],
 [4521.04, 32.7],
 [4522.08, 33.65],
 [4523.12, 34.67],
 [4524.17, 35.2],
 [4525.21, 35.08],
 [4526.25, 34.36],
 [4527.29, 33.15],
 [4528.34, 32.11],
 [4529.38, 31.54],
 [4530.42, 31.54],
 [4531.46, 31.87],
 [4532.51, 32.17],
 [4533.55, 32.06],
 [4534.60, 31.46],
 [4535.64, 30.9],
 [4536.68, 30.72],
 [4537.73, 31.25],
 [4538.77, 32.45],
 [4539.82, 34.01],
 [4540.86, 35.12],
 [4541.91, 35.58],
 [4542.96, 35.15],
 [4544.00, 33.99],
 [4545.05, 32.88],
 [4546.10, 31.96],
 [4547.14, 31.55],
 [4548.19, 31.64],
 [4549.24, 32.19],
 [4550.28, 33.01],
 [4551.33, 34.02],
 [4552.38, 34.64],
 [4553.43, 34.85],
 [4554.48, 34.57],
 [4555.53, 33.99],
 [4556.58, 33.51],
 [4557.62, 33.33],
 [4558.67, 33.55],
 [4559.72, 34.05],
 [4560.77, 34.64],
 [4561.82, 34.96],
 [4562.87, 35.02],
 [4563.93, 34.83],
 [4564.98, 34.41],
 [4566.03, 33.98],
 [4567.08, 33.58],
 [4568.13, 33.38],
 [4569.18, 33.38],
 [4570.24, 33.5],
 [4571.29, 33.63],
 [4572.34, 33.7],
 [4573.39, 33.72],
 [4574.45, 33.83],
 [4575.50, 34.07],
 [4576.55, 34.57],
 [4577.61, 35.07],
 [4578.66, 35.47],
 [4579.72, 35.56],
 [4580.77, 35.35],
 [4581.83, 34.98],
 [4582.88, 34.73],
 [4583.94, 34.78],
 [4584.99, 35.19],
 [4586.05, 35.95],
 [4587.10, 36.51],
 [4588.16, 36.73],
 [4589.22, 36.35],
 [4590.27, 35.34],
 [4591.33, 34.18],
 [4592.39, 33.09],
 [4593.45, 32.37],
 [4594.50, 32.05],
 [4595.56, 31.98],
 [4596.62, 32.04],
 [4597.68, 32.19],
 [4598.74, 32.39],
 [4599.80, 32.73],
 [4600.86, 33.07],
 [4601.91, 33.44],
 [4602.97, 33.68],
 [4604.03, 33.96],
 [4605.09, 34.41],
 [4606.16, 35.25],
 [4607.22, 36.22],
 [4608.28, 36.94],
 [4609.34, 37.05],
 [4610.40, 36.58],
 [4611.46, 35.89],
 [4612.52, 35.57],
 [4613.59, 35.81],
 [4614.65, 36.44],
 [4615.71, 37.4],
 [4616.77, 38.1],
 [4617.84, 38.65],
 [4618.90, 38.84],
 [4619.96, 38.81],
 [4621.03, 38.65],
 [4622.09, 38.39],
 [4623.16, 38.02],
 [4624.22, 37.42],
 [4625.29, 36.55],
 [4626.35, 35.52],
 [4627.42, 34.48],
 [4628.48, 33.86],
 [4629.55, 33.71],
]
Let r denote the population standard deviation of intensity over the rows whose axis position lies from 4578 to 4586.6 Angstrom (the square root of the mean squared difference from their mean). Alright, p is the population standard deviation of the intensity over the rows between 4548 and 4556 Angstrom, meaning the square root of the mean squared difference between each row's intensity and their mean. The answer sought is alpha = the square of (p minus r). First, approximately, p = 1.1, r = 0.4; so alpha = 0.54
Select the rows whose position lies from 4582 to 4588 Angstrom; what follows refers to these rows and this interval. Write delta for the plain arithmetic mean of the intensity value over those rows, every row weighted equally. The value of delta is 35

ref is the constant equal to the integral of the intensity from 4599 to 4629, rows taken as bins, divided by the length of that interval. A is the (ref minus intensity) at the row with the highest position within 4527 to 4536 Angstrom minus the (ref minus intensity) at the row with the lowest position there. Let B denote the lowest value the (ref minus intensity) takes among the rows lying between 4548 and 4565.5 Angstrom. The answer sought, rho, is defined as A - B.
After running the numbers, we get 1.2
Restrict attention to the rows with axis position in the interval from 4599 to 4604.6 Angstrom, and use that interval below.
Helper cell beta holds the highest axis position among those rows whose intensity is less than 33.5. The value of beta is 4601.91 Angstrom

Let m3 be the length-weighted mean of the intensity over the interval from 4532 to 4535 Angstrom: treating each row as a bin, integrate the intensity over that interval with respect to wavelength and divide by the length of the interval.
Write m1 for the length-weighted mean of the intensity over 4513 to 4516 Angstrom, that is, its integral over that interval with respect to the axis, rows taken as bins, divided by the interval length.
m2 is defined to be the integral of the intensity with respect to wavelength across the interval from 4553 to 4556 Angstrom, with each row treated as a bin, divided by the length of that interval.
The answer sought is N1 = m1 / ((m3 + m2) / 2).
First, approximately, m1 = 33.0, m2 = 34.4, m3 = 31.9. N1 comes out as 0.99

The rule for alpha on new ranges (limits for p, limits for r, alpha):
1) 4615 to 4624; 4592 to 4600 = 0.01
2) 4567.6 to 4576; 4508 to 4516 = 0.90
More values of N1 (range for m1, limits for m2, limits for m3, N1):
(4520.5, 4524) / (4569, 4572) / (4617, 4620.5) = 0.94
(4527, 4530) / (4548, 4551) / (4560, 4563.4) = 0.96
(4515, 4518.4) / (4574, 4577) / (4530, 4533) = 0.98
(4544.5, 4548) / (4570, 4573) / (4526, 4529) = 0.96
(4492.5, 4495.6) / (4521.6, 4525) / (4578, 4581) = 0.87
